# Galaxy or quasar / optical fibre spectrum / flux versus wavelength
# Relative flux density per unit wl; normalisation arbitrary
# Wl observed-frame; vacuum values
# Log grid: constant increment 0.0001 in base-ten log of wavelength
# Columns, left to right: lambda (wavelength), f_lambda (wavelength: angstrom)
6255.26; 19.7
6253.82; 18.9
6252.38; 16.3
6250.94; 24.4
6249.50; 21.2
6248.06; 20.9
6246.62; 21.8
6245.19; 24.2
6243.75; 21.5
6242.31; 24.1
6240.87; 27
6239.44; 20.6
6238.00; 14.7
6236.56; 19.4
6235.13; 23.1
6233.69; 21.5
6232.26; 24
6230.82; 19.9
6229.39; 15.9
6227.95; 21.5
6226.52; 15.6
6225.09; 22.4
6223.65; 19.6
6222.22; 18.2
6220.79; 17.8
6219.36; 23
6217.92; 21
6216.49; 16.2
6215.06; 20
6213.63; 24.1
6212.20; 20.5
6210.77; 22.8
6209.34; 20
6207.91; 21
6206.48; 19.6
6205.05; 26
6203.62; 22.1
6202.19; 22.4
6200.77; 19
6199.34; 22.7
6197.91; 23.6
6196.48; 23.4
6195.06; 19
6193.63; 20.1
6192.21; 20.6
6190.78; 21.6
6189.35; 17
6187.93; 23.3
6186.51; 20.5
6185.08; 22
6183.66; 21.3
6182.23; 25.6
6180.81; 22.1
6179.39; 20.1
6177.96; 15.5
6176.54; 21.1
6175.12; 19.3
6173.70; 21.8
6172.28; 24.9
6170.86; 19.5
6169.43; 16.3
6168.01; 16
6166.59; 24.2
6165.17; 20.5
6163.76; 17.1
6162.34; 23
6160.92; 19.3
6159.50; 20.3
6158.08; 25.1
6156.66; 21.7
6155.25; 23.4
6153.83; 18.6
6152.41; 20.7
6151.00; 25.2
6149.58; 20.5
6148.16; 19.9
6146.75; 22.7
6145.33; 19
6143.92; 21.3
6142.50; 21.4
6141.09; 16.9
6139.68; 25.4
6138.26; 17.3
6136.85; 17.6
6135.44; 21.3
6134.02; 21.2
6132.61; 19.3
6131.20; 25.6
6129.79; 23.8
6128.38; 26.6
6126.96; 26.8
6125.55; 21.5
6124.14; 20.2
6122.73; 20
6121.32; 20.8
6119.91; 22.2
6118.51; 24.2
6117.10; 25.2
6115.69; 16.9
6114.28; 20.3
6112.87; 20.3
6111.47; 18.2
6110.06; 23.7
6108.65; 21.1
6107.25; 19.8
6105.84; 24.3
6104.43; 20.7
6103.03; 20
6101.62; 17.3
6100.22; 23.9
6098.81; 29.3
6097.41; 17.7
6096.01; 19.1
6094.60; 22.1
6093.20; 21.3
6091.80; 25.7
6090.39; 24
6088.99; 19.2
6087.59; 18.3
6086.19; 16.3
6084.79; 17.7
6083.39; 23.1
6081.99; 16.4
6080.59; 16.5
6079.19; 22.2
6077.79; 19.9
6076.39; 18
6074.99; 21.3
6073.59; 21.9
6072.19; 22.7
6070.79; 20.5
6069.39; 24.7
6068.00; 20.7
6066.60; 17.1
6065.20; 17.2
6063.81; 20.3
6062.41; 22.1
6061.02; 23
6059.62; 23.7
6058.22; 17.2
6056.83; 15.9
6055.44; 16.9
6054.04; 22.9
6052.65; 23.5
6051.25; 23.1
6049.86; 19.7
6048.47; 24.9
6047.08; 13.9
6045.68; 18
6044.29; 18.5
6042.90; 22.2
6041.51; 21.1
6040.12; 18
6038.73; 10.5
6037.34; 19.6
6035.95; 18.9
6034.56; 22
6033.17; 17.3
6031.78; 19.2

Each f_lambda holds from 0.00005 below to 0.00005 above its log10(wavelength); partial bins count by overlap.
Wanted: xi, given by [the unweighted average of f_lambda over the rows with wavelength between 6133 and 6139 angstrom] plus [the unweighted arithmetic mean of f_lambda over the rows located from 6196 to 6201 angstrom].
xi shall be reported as 42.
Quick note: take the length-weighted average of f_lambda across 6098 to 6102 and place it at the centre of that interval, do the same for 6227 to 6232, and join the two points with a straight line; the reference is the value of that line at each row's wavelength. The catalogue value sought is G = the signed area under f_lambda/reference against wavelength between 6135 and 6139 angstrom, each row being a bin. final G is 3.3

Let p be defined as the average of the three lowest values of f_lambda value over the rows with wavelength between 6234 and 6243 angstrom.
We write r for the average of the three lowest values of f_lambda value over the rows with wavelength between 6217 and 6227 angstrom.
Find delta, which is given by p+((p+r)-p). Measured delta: 35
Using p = 18.2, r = 17.2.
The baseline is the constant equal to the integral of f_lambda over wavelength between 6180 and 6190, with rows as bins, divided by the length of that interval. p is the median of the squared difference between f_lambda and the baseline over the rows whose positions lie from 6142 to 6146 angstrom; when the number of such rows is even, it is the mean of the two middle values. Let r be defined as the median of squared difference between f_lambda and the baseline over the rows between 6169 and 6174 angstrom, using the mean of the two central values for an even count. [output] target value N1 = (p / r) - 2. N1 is -2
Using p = 0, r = 8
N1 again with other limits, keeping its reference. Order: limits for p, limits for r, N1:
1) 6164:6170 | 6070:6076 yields 29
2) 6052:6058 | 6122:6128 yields 3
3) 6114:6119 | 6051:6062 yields 1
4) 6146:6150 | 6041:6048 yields -2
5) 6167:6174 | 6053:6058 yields -2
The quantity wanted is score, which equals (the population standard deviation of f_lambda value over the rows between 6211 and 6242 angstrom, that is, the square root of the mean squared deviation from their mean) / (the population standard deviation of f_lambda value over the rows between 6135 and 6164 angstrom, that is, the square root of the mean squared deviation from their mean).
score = 1.19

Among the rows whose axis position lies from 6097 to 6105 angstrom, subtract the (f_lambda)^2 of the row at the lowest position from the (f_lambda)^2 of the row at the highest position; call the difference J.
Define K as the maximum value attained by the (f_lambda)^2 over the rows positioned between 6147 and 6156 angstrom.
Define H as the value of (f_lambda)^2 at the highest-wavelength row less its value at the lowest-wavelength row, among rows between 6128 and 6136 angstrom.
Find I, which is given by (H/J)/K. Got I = -0.003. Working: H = -254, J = 115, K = 635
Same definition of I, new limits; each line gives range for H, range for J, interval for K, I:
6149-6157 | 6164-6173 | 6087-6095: 0.000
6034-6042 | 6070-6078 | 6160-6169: 0.003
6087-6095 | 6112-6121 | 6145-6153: 0.003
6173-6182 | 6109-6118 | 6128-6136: 0.000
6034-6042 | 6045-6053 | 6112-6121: 0.000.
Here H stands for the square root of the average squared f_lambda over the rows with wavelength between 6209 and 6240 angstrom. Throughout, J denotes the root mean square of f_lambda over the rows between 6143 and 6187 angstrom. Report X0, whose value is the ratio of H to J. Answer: 0.96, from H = 20.3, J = 21.1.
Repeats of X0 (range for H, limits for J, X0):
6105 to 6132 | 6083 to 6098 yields 1.08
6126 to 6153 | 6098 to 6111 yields 0.98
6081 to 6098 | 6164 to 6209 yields 0.96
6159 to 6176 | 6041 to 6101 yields 0.98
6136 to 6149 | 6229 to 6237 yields 0.98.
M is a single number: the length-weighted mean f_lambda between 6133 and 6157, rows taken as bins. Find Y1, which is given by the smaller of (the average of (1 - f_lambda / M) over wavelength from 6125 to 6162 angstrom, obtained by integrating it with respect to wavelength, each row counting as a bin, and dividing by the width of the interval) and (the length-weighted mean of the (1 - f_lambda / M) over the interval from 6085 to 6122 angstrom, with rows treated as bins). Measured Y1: -0.041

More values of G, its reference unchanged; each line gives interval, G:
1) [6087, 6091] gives 3.4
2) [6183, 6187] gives 4.1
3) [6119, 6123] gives 3.7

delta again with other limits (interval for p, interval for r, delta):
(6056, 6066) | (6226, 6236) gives 34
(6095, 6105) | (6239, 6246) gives 40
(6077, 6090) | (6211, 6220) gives 35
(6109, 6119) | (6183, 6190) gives 38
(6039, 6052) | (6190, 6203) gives 36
